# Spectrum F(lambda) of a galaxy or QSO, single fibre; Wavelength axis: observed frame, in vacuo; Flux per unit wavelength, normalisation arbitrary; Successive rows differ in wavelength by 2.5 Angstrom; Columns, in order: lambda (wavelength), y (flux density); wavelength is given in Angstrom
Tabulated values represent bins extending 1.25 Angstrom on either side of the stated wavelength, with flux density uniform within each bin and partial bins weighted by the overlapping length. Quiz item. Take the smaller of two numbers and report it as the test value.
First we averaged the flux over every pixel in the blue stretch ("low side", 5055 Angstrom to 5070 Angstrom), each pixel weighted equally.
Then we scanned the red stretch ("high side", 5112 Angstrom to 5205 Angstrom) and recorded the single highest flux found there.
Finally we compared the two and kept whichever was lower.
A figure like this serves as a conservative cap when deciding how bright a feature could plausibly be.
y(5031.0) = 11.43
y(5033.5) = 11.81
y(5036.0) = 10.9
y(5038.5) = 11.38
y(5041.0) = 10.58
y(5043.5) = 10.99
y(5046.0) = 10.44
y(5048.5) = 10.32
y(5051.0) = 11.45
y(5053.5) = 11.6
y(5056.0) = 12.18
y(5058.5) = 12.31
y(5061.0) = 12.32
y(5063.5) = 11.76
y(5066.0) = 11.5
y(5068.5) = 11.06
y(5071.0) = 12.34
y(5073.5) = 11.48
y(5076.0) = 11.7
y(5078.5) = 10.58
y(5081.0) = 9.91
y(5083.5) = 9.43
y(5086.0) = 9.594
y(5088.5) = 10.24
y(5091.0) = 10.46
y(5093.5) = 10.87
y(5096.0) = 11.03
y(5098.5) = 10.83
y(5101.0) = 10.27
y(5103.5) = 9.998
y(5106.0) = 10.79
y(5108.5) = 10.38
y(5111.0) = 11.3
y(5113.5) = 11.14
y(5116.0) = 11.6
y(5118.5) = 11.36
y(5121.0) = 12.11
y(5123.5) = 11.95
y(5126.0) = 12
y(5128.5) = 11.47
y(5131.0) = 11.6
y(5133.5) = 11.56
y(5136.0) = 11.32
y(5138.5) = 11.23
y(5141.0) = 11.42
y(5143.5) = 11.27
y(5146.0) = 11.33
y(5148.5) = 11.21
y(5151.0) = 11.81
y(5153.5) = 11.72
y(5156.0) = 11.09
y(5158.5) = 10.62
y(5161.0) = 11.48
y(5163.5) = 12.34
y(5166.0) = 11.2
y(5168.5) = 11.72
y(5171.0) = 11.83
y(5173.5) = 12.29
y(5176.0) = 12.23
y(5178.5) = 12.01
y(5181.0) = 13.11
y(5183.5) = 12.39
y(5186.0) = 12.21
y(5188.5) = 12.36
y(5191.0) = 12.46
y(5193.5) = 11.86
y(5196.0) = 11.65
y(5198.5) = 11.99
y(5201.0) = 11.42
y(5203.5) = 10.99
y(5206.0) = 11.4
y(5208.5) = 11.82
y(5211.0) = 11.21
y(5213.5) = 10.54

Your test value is 11.9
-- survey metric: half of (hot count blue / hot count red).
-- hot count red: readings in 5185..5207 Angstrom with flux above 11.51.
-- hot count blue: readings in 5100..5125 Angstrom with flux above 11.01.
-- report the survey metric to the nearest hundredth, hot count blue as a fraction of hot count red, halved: 0.50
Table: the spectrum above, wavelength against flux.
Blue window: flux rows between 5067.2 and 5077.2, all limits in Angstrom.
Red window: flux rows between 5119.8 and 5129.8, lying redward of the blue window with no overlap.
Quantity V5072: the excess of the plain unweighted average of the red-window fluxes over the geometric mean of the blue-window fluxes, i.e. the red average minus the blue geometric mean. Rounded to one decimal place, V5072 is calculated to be 0.2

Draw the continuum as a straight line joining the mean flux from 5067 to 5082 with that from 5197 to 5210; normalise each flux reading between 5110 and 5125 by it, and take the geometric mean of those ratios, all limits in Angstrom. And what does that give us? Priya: 1.02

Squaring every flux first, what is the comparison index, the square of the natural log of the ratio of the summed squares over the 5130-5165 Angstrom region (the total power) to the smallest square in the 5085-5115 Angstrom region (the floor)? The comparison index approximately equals 9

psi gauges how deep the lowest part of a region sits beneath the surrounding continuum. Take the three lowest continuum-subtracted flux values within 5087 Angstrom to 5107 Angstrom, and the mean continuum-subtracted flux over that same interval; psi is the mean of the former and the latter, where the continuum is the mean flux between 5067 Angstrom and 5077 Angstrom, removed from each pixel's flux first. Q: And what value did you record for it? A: -1.3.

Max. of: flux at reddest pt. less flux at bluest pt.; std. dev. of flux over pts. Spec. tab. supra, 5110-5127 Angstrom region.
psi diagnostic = 0.70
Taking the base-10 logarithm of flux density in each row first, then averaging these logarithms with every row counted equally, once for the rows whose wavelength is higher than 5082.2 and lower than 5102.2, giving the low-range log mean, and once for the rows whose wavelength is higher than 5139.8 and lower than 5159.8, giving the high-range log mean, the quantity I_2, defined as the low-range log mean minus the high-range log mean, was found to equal -0.04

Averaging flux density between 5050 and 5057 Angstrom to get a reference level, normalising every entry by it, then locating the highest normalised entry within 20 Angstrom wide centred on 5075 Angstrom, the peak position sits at 5071.0 Angstrom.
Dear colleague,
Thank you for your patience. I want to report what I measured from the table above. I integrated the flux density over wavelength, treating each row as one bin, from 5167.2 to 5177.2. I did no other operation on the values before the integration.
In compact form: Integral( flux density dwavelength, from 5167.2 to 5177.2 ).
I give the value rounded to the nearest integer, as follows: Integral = 120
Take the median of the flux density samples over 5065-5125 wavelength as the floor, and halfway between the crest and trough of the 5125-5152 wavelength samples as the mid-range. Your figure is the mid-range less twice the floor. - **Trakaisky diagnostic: -10.3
